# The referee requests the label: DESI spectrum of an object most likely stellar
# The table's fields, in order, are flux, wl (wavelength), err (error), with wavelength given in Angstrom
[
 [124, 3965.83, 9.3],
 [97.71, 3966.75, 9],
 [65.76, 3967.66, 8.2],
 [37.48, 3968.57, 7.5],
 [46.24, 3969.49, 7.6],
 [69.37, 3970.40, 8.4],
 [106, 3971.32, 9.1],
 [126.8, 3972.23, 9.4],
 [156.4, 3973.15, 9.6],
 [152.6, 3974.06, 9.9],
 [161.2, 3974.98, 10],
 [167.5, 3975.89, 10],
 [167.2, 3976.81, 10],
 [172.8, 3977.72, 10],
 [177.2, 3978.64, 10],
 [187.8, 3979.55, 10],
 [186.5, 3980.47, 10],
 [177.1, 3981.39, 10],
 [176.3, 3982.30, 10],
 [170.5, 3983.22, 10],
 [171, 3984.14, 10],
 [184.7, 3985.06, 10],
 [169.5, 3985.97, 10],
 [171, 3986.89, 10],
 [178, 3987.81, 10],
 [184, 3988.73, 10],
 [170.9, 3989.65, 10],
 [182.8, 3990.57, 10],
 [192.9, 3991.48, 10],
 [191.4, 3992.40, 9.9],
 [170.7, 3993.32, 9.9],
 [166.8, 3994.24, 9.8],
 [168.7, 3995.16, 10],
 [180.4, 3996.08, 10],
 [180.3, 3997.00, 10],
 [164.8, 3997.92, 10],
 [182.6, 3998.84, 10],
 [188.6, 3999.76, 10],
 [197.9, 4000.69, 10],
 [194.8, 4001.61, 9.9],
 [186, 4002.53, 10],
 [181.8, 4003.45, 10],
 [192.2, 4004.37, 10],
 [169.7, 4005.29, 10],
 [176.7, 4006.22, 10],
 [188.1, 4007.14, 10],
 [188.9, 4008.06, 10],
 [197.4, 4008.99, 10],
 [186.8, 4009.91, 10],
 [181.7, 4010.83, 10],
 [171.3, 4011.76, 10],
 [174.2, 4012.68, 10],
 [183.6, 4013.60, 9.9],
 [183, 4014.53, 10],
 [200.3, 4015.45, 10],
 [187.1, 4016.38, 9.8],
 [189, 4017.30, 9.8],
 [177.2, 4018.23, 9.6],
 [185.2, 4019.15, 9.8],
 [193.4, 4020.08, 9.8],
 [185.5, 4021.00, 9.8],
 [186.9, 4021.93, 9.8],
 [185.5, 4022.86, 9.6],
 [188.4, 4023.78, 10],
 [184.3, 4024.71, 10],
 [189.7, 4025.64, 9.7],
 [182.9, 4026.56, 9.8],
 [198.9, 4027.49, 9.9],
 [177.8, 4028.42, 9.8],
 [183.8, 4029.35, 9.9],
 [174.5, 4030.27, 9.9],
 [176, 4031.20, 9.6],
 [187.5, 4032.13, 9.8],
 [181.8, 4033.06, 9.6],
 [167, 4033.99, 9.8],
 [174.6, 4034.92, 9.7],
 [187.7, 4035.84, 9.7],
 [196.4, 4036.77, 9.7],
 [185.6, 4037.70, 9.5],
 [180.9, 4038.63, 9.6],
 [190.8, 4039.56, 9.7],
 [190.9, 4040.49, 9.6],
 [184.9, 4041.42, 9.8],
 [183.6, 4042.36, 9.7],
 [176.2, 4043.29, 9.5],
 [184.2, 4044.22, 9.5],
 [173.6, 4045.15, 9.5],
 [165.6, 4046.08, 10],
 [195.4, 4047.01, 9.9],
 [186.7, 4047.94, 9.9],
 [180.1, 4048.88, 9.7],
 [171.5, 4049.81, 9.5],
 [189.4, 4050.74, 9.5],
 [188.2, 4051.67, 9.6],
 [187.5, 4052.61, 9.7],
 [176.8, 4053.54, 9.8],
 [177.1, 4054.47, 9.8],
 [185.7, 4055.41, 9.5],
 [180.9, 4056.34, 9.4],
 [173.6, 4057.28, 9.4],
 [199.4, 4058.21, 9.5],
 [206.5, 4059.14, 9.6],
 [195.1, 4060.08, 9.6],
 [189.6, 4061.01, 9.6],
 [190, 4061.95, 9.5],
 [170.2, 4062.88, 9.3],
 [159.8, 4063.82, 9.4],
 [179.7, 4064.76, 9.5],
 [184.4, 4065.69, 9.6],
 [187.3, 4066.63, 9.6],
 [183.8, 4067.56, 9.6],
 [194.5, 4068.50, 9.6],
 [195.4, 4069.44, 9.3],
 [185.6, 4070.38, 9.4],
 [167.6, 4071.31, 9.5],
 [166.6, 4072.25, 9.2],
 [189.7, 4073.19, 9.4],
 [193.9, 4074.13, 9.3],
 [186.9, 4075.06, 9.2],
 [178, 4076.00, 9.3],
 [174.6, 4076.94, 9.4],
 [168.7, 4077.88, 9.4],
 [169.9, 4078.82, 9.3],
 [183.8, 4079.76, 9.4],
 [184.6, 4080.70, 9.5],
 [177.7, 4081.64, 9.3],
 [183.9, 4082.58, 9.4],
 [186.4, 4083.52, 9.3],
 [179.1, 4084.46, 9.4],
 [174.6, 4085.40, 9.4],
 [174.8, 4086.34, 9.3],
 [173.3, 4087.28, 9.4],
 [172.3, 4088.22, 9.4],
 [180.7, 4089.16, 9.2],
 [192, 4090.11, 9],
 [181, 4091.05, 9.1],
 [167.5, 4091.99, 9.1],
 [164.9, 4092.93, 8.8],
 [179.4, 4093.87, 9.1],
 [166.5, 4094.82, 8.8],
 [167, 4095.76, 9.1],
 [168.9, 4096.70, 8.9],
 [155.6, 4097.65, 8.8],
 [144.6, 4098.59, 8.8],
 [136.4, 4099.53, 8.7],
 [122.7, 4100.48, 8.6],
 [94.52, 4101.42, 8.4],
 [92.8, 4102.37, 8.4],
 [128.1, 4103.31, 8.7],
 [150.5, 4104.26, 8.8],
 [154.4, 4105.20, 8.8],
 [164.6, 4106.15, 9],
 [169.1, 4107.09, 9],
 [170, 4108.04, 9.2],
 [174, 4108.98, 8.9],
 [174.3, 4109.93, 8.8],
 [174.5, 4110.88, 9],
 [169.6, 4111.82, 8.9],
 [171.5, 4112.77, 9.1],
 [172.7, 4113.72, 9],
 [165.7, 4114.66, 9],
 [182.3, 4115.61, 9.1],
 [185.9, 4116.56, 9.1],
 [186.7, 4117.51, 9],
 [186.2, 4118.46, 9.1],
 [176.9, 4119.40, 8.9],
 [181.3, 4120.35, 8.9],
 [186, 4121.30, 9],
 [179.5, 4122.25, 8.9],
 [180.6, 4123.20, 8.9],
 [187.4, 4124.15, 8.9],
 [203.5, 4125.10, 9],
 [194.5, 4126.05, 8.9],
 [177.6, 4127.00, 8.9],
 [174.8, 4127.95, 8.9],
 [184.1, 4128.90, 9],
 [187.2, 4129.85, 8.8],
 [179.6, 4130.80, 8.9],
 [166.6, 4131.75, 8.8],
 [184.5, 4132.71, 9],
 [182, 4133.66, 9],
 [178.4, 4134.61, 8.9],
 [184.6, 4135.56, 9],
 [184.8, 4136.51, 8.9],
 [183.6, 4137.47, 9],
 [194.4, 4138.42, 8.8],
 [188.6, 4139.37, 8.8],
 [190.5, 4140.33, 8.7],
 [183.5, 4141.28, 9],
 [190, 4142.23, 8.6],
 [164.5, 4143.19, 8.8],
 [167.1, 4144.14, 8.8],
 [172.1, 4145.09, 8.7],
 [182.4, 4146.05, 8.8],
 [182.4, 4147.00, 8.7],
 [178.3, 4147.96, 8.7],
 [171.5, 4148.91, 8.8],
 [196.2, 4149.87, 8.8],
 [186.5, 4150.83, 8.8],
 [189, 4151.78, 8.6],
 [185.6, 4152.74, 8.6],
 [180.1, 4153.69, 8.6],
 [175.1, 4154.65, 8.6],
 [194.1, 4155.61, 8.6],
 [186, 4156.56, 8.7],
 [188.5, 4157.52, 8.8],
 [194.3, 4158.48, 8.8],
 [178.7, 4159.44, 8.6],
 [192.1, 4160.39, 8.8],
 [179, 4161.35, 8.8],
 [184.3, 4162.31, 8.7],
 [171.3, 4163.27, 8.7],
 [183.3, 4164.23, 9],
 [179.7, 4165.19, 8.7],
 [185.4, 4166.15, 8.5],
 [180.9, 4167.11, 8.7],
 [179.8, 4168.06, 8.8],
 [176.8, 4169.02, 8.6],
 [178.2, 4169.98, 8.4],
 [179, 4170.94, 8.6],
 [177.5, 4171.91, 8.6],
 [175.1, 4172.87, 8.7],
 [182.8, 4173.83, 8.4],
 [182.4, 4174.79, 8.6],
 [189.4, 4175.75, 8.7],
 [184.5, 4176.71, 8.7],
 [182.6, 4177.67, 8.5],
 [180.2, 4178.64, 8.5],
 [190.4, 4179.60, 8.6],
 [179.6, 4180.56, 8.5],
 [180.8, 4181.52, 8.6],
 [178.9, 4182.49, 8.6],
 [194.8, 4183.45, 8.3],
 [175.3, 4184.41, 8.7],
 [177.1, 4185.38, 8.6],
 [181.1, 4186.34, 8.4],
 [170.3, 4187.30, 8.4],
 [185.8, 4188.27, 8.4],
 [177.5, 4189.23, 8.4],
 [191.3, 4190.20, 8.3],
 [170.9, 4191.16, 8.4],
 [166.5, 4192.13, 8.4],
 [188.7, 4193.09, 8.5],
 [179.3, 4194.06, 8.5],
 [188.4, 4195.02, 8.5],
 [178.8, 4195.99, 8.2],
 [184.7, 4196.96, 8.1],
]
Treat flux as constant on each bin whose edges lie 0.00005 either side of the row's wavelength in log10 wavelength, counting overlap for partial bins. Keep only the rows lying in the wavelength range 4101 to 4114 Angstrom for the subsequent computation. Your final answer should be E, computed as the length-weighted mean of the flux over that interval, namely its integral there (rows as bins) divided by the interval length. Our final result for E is 154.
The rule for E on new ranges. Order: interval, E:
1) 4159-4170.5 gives 181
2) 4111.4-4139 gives 182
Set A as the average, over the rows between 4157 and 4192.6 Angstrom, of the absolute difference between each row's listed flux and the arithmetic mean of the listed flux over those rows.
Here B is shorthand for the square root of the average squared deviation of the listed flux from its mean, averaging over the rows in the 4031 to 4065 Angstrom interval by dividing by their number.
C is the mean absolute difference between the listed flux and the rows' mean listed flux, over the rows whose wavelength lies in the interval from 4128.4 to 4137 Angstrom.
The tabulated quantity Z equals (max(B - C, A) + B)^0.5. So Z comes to 3.90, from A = 5.0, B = 9.8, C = 4.3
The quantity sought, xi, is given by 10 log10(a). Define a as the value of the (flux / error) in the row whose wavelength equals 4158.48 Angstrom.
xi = 13.4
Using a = 22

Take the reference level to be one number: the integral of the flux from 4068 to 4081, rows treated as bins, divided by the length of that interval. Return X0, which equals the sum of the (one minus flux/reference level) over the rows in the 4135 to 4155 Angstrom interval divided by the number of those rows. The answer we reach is -0.006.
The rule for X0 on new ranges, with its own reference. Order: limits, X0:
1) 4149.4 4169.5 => -0.016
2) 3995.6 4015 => -0.012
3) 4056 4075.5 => -0.019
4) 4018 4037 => -0.015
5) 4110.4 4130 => 0.000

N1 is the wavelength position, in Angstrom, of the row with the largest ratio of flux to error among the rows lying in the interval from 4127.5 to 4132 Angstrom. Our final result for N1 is 4129.85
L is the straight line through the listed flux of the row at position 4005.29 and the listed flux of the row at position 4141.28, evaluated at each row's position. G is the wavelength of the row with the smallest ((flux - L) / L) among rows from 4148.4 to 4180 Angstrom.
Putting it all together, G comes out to 4163.27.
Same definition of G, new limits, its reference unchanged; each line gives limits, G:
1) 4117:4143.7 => 4143.19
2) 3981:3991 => 3985.97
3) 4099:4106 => 4102.37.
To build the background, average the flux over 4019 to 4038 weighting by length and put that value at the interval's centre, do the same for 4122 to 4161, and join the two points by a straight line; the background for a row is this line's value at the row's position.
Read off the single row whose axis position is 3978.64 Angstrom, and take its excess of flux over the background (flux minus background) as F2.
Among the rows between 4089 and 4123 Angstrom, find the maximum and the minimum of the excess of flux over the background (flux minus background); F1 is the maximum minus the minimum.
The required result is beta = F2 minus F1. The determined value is -107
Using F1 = 99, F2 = -7.6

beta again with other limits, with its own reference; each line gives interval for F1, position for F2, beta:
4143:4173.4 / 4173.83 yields -32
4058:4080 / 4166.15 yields -45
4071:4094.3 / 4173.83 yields -29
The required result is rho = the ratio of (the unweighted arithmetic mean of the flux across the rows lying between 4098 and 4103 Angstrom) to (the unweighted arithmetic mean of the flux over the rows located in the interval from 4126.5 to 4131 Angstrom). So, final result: 0.654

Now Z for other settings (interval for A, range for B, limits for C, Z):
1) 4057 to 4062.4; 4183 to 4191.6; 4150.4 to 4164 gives 4.01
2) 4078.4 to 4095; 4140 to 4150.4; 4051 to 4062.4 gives 3.98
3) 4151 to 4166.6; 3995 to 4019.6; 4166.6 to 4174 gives 3.99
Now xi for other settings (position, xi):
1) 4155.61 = 13.5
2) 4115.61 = 13.0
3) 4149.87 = 13.5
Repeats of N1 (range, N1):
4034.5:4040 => 4036.77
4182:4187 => 4183.45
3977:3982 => 3979.55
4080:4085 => 4083.52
